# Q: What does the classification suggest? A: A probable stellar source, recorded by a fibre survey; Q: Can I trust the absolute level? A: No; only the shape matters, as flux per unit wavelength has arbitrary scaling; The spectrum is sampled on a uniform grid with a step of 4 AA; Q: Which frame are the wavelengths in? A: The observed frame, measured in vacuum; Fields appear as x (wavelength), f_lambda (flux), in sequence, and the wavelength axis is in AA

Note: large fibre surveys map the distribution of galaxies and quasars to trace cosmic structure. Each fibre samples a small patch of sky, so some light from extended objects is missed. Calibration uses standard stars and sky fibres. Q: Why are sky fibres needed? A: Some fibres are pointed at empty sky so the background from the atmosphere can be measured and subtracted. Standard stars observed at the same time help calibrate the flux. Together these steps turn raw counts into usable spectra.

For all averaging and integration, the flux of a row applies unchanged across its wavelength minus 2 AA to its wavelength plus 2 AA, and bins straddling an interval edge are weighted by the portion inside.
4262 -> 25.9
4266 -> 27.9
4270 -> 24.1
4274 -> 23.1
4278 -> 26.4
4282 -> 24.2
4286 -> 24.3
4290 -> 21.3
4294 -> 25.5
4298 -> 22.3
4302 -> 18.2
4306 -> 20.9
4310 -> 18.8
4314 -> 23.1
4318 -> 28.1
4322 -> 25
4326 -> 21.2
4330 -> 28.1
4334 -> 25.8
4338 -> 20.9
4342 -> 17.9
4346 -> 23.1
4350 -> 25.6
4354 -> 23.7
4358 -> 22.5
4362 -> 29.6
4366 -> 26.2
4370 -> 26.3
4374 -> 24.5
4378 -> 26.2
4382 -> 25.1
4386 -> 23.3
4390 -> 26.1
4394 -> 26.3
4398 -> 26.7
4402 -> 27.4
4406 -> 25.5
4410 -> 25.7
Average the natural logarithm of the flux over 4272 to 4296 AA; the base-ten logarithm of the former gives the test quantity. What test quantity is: 0.503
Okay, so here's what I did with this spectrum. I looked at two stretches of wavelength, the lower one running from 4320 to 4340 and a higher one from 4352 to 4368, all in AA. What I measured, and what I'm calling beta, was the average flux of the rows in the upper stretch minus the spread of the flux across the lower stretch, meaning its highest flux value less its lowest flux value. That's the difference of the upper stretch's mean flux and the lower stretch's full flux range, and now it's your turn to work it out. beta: 18.3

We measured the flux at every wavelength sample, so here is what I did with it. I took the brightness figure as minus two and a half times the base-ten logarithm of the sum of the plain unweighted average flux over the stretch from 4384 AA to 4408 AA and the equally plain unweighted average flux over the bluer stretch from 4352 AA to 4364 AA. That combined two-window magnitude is -4.27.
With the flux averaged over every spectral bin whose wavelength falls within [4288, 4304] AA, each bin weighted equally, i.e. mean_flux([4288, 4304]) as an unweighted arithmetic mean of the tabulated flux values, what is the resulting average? 21.8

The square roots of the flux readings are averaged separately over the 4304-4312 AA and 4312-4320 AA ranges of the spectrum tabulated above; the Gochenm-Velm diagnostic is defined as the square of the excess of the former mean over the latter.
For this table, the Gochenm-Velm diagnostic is 0.36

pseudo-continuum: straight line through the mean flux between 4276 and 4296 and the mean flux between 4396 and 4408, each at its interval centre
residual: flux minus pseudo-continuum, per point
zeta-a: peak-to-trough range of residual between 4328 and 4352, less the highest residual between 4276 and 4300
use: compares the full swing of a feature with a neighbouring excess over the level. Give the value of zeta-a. 8.2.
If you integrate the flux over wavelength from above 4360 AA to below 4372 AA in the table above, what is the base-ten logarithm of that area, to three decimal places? 2.516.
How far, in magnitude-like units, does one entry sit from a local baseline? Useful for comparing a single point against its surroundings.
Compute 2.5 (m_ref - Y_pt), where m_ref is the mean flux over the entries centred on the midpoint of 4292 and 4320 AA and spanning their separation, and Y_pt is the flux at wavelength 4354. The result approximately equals -3.2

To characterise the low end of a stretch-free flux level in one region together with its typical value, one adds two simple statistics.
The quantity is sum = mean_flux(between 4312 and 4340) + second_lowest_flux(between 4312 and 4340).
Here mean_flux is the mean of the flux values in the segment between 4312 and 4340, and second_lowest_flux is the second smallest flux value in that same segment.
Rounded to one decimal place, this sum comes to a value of 45.8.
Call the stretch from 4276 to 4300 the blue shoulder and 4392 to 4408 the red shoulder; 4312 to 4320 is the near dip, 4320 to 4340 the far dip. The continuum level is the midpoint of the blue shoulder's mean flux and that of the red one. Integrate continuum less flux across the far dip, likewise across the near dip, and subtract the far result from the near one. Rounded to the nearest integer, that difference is -24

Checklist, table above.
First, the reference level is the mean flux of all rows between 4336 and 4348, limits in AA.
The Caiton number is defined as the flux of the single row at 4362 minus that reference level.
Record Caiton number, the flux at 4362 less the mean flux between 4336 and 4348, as 9.0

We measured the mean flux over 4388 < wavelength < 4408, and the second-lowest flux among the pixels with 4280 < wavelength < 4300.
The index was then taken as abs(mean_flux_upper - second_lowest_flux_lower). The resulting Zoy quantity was 4.1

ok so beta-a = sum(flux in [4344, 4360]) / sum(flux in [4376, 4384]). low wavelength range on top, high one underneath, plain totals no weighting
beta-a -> 1.8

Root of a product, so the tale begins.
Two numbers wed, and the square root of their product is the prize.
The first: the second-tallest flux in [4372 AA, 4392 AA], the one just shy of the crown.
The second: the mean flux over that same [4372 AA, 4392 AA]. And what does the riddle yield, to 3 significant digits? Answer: 25.6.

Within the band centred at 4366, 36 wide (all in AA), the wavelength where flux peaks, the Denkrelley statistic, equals 4362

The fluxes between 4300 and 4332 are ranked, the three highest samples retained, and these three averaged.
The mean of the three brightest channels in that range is 27.1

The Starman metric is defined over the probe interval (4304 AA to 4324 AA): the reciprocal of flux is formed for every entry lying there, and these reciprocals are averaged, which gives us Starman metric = 0.044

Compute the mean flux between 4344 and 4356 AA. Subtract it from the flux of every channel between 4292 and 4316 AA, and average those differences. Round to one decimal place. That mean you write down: -2.7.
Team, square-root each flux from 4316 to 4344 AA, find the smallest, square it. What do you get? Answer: 18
